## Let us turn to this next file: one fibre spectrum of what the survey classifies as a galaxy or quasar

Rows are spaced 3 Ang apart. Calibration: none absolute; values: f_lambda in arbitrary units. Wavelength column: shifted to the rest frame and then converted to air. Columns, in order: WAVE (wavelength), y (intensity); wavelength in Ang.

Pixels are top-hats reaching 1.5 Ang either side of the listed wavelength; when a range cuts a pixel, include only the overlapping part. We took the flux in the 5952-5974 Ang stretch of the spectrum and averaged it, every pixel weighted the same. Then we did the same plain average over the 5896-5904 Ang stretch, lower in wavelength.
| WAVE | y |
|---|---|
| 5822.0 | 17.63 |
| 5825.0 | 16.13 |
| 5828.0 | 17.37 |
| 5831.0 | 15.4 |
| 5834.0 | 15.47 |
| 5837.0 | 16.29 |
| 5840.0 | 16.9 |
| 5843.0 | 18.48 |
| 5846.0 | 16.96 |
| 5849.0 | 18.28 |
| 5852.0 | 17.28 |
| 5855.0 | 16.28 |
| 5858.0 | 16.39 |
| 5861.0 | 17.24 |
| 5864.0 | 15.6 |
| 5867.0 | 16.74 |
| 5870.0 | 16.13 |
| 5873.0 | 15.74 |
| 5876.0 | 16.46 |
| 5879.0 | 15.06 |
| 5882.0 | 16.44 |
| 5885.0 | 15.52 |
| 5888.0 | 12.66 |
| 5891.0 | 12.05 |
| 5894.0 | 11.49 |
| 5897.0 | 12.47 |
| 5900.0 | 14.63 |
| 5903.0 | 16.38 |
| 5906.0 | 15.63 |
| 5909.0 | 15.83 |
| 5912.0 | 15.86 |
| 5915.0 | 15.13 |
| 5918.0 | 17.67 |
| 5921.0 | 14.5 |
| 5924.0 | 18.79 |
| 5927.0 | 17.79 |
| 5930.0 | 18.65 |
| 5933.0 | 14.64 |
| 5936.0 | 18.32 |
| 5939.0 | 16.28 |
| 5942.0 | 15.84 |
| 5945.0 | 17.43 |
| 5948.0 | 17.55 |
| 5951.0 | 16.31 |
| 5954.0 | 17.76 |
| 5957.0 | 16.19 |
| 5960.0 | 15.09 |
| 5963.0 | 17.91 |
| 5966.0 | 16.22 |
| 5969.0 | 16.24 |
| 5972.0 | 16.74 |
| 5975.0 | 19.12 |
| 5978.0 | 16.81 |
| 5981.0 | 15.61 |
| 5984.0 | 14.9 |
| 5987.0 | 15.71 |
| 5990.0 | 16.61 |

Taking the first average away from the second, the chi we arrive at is -2.1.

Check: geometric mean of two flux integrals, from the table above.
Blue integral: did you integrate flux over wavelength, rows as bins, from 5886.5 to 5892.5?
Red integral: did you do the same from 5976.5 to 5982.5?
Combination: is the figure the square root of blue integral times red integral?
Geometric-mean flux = 85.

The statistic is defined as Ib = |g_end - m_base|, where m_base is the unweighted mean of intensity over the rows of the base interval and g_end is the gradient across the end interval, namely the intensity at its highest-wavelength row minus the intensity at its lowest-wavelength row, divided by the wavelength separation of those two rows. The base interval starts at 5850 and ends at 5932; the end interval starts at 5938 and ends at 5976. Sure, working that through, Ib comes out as 15.6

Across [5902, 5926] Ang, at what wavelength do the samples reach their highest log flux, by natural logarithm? 5924.0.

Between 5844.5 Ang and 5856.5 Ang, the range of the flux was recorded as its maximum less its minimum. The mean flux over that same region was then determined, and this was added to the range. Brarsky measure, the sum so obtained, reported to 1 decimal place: 19.2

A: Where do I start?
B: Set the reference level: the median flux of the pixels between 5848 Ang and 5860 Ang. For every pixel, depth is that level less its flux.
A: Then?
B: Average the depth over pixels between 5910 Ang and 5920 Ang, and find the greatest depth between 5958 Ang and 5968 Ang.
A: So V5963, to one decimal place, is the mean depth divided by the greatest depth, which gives 0.4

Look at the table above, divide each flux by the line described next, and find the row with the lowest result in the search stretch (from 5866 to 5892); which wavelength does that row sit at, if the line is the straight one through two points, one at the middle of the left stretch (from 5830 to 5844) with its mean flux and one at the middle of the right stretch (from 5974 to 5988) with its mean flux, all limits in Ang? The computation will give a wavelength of 5891.0 Ang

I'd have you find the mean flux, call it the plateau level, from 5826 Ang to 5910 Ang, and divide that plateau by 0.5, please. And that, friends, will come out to 31.5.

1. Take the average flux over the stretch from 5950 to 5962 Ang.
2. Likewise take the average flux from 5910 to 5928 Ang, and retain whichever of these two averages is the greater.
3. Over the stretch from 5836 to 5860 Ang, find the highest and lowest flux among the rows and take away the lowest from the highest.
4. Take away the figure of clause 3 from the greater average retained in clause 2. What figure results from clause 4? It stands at 14.4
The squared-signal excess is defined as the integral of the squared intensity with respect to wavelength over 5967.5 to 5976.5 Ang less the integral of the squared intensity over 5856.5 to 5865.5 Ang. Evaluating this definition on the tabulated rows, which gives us 301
